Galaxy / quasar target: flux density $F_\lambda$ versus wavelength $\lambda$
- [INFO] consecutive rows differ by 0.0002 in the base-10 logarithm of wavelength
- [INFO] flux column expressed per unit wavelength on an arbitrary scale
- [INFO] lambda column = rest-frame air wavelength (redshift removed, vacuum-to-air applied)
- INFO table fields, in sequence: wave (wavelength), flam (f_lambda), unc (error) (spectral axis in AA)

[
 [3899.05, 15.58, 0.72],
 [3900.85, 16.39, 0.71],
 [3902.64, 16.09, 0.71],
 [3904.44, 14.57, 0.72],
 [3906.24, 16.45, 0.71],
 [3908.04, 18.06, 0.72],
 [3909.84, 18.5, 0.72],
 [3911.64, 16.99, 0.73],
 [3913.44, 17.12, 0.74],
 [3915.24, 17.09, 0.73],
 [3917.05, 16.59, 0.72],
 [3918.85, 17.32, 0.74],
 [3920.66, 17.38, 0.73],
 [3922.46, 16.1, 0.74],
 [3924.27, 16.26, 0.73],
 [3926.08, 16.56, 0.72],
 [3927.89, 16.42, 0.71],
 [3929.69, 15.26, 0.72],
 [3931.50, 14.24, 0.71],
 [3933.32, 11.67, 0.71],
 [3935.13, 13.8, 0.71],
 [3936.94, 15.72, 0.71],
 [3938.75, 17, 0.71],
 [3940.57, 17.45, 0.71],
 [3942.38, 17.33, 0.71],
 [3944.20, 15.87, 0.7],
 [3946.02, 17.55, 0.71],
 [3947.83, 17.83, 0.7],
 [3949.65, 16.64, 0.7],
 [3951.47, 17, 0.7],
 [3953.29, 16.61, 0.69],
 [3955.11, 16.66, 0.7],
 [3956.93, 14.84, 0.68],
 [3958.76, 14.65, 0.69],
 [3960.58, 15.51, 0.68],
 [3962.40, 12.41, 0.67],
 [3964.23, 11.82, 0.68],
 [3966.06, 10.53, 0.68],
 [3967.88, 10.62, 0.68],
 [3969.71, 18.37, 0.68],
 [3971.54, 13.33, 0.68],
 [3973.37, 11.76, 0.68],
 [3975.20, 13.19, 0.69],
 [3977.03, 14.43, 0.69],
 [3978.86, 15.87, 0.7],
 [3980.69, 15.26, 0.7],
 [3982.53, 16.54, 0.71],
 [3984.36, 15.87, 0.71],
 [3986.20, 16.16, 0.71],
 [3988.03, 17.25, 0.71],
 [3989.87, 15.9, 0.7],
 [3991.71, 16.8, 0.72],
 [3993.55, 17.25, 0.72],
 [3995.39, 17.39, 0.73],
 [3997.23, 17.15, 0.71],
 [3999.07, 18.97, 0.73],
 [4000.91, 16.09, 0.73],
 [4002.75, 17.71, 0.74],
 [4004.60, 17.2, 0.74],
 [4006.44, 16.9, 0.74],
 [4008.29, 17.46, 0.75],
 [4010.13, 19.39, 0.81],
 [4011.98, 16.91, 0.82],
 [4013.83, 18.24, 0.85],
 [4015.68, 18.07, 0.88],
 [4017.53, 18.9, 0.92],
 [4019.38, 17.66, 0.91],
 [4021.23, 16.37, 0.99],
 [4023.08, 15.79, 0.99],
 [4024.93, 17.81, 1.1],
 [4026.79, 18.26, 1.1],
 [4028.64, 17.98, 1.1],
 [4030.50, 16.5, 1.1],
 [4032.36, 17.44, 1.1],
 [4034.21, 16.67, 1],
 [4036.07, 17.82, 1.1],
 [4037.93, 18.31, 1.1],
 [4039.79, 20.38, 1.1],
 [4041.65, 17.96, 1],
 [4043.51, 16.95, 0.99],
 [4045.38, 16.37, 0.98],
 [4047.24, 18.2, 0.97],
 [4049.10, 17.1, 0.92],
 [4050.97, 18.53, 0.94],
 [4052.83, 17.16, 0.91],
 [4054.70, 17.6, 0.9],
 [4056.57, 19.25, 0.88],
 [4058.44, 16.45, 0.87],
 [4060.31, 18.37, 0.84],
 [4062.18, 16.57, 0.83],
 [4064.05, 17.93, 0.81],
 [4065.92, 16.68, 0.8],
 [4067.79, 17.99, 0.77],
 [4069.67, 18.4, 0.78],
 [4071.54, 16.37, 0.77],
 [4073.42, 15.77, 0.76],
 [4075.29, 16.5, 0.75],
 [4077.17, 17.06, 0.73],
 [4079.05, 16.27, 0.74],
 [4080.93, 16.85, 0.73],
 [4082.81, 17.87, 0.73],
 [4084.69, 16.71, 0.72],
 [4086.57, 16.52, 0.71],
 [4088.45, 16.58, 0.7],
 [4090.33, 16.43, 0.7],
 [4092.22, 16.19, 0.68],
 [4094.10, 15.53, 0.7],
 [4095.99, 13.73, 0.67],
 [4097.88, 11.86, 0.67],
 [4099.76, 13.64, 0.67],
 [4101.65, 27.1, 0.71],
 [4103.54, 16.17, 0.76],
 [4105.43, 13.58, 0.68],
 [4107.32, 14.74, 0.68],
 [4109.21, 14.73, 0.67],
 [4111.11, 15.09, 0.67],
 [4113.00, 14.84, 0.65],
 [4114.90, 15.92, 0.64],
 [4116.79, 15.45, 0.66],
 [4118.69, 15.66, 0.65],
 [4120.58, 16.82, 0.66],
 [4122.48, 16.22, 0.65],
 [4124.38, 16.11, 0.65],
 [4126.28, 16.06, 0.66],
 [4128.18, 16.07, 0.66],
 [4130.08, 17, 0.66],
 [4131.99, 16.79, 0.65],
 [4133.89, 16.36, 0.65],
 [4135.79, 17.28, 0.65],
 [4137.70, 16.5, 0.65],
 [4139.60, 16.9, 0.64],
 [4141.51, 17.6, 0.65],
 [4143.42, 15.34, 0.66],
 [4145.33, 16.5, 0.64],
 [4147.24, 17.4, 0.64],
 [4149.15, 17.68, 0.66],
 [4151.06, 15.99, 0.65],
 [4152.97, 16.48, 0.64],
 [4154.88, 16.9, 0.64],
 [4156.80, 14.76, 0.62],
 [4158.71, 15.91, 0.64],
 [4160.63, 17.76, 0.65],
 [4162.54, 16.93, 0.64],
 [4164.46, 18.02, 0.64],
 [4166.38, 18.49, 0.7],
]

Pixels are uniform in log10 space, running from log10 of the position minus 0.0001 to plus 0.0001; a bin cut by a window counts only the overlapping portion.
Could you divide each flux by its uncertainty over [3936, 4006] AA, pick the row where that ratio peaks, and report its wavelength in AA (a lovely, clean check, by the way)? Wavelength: 3969.71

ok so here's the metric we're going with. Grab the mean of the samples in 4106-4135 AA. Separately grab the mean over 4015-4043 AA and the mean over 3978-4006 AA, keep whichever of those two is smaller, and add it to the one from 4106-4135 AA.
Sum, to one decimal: 32.6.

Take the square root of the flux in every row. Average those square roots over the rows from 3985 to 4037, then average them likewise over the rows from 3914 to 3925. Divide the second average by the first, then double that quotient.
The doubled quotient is 1.97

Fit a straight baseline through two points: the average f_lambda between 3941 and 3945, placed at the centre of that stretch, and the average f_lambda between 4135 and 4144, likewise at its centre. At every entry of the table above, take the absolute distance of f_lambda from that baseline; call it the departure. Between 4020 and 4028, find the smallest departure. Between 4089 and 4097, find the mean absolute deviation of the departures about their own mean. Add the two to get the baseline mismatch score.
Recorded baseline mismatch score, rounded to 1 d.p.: 1.2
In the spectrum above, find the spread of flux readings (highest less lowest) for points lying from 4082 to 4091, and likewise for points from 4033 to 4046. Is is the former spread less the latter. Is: -2.6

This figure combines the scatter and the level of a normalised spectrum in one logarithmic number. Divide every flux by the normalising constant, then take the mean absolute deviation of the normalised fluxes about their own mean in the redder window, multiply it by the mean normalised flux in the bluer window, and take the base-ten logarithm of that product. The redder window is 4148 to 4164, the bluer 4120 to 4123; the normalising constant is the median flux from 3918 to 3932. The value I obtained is -1.32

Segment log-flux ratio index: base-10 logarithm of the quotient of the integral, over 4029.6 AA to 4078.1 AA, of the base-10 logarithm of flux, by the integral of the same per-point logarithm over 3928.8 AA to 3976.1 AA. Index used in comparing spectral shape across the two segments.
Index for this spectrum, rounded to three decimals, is 0.038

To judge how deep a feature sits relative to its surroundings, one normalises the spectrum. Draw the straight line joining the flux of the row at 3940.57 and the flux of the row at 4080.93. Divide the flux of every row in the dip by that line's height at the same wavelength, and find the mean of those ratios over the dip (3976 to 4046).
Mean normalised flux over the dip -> 1.00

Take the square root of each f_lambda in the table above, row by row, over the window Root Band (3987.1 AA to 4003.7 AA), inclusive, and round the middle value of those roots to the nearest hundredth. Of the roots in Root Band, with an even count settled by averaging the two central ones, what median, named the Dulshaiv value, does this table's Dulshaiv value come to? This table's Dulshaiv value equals 4.15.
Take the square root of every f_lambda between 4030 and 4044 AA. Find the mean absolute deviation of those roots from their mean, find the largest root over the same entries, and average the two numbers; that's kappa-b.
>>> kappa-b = 2.31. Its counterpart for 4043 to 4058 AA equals 2.24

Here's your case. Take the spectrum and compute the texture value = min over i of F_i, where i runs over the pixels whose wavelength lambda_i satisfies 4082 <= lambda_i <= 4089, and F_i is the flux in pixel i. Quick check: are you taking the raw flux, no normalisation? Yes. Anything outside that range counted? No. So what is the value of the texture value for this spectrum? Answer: 16.52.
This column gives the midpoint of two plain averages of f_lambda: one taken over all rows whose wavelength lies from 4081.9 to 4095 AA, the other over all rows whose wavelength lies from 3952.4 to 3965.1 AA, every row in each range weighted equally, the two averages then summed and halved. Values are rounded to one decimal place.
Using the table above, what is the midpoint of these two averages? 15.6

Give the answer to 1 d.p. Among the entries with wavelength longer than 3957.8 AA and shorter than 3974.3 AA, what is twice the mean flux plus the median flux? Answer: 38.9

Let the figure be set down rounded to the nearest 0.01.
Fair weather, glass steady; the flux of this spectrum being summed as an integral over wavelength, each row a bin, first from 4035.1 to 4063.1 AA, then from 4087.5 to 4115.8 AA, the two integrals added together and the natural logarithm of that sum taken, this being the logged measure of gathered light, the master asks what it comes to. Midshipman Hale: 6.85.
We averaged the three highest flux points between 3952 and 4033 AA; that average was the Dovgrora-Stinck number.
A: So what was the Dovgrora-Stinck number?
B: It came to 19.1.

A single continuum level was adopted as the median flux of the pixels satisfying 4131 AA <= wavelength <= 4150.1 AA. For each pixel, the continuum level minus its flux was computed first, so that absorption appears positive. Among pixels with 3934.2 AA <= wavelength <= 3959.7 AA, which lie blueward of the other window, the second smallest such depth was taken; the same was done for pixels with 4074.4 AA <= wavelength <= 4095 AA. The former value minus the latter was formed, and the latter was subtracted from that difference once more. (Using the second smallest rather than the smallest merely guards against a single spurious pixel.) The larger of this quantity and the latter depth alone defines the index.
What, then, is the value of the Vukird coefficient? 0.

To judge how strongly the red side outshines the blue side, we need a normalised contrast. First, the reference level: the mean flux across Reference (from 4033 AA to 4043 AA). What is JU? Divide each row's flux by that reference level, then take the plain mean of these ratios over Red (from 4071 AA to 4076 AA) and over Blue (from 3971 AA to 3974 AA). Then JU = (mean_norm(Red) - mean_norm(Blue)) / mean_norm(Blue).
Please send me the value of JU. 0.29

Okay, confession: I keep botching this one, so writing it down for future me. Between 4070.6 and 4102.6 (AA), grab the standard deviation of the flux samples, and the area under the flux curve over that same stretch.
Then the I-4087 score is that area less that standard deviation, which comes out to 526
